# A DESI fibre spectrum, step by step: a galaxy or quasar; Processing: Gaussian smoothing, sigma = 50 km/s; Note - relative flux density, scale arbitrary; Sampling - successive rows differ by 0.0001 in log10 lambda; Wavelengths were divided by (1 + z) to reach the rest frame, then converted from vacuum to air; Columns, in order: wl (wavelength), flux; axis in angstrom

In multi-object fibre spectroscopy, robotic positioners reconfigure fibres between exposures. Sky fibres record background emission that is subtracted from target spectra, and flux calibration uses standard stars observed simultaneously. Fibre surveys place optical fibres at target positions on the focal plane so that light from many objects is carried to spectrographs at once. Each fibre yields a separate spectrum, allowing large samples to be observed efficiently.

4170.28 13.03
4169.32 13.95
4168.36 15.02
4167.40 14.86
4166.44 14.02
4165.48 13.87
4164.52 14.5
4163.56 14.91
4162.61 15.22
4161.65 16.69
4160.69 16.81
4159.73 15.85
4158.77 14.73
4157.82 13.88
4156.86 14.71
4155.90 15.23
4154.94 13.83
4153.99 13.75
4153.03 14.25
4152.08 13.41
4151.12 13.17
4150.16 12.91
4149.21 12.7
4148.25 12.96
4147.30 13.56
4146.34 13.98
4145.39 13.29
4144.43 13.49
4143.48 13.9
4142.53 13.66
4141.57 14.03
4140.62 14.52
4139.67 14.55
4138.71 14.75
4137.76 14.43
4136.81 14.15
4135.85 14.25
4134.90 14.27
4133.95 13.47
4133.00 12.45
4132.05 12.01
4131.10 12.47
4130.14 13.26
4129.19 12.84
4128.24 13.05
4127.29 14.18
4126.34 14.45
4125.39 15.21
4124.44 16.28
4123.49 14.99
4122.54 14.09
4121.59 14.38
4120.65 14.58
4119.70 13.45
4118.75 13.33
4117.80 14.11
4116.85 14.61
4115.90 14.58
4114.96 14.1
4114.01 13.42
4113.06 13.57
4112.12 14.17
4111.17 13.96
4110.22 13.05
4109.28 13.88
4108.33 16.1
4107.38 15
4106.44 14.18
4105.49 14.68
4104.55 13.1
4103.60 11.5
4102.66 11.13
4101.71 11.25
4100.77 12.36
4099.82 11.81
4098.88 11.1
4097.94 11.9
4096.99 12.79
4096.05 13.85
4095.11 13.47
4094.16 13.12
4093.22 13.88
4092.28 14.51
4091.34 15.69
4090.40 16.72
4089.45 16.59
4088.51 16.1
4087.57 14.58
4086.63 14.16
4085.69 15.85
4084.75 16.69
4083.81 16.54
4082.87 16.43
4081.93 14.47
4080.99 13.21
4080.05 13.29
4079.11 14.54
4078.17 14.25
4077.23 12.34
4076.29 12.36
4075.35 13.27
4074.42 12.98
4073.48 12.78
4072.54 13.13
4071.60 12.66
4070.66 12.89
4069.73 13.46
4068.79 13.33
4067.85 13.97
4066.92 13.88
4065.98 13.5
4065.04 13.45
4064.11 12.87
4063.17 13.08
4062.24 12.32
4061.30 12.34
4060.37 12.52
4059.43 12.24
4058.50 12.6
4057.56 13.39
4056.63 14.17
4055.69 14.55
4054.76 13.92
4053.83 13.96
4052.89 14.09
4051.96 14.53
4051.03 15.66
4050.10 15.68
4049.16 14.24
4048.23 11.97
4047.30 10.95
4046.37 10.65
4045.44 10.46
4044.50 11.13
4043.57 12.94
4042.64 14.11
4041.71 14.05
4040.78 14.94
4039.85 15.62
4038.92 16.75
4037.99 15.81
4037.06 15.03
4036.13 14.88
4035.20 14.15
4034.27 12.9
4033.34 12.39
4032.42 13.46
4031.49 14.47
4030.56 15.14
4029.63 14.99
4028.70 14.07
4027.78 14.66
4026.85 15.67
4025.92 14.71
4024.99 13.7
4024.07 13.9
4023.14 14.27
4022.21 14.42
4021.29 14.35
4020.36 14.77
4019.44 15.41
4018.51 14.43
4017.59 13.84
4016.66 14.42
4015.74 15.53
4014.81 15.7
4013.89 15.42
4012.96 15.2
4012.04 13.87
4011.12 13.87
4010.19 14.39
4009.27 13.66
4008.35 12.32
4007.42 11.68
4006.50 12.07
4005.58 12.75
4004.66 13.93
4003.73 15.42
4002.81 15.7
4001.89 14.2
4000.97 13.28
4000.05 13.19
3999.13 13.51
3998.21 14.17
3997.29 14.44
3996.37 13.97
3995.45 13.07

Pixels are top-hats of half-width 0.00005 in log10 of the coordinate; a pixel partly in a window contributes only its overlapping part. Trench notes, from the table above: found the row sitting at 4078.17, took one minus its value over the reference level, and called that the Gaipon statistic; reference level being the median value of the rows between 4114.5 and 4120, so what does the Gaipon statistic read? -0.010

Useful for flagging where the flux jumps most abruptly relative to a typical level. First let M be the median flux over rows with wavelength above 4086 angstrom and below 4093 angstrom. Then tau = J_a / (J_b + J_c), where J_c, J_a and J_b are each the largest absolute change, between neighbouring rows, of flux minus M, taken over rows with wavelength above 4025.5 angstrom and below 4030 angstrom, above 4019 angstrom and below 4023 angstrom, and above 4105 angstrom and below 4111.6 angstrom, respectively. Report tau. 0.20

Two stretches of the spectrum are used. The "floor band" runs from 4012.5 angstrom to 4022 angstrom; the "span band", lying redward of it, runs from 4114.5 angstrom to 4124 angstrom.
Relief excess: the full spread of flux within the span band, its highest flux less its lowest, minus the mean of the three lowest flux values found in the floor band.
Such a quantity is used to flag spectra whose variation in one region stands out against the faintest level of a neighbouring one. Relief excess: -13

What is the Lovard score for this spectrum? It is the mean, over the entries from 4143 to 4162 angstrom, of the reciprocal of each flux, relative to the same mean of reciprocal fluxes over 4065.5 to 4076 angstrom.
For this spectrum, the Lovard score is 0.94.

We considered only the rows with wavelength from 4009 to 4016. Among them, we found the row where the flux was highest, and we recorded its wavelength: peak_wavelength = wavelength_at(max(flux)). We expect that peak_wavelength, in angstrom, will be 4014.81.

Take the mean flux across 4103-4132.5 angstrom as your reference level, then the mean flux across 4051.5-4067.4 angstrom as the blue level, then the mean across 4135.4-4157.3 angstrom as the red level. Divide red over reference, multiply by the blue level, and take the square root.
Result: 3.65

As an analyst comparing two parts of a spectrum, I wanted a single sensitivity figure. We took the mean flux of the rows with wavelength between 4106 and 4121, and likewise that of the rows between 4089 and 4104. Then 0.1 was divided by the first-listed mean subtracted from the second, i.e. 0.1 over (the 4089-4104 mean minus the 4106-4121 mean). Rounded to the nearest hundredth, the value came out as -0.11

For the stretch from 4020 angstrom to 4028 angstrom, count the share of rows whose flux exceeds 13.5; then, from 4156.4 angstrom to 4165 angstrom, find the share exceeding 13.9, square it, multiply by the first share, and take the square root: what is 0.89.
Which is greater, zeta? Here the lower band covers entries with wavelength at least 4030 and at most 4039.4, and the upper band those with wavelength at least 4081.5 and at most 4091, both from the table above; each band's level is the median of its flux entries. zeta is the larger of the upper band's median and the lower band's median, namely 16.3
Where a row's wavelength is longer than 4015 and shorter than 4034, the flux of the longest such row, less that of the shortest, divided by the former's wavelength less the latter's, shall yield -0.18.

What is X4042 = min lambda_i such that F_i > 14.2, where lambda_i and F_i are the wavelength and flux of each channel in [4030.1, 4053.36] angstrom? 4030.56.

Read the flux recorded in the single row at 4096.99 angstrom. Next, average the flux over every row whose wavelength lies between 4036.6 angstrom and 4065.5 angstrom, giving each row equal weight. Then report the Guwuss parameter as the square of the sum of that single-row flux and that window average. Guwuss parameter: 694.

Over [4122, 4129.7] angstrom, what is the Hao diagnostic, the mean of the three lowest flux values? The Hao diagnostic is 13.3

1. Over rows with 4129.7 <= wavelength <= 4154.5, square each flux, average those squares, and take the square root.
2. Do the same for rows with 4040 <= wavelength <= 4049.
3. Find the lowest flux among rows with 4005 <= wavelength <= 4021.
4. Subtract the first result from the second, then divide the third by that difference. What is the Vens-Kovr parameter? -10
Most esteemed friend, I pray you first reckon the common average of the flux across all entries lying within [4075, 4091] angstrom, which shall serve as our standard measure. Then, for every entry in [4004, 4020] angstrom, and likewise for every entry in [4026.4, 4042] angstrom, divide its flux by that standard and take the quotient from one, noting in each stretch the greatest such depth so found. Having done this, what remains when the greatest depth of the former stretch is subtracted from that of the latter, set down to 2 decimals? -0.05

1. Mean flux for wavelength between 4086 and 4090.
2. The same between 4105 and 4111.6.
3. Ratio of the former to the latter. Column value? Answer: 1.07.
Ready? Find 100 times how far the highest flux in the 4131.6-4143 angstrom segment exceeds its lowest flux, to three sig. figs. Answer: 274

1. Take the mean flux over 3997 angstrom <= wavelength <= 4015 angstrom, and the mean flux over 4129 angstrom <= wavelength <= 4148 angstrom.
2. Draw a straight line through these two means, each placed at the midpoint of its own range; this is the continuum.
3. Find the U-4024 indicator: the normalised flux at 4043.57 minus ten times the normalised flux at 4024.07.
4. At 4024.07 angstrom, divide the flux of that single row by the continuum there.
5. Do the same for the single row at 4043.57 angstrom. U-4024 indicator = -9.1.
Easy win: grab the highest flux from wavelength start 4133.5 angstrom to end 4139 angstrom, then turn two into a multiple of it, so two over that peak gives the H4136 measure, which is 0.136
